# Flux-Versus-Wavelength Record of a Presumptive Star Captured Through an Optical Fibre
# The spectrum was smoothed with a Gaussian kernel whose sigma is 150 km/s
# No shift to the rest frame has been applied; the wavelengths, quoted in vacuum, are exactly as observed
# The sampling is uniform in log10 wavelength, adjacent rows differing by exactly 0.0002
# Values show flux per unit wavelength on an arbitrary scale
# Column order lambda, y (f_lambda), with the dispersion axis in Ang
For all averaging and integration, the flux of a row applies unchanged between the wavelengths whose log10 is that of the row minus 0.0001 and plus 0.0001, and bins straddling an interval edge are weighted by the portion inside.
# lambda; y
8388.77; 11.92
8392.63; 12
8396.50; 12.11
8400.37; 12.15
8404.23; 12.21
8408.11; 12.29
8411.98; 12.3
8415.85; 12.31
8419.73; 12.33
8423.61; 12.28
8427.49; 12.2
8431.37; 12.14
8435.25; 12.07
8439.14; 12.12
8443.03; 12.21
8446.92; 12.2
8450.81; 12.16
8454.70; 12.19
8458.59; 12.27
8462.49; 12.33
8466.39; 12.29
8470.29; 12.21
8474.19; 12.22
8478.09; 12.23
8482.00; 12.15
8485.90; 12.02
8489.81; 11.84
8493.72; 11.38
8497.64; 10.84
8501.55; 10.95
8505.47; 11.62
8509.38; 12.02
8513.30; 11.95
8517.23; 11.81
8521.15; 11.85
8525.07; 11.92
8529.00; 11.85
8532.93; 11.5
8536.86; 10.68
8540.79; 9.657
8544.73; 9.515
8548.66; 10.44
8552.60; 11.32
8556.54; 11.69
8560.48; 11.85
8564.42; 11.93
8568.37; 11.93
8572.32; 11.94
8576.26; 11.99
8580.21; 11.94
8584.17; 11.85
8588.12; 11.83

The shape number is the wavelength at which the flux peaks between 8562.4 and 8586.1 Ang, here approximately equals 8576.26 Ang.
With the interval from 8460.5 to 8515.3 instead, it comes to 8462.49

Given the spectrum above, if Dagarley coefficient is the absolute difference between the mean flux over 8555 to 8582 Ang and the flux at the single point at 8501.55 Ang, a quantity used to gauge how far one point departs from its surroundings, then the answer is 0.95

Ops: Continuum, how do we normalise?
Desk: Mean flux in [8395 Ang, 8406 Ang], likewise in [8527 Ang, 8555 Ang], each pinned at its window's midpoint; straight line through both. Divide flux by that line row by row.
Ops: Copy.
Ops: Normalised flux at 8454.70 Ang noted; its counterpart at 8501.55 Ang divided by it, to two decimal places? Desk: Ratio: 0.94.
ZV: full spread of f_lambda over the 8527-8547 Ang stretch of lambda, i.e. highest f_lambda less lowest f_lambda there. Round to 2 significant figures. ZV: 2.3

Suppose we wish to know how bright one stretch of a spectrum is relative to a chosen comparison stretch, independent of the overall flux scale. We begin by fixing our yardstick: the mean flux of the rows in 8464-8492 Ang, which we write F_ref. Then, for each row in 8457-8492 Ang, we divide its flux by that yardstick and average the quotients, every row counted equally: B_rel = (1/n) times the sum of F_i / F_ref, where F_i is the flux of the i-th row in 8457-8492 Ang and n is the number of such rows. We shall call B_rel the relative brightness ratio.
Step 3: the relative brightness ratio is 1.00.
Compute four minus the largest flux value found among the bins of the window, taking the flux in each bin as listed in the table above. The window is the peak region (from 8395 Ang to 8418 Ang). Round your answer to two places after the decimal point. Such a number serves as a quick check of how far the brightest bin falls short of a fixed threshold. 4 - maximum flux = -8.31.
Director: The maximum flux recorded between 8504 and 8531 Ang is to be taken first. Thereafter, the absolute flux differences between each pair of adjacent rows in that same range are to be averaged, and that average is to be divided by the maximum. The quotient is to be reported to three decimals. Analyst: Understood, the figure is 0.011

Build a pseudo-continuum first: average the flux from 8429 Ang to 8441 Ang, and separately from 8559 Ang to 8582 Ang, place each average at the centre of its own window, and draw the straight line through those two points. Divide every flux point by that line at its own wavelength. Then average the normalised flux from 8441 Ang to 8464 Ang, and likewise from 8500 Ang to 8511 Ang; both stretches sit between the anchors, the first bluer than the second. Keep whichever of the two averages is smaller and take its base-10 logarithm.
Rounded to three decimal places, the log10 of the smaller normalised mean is -0.018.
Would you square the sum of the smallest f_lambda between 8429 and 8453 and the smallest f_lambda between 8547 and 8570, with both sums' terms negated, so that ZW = 507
